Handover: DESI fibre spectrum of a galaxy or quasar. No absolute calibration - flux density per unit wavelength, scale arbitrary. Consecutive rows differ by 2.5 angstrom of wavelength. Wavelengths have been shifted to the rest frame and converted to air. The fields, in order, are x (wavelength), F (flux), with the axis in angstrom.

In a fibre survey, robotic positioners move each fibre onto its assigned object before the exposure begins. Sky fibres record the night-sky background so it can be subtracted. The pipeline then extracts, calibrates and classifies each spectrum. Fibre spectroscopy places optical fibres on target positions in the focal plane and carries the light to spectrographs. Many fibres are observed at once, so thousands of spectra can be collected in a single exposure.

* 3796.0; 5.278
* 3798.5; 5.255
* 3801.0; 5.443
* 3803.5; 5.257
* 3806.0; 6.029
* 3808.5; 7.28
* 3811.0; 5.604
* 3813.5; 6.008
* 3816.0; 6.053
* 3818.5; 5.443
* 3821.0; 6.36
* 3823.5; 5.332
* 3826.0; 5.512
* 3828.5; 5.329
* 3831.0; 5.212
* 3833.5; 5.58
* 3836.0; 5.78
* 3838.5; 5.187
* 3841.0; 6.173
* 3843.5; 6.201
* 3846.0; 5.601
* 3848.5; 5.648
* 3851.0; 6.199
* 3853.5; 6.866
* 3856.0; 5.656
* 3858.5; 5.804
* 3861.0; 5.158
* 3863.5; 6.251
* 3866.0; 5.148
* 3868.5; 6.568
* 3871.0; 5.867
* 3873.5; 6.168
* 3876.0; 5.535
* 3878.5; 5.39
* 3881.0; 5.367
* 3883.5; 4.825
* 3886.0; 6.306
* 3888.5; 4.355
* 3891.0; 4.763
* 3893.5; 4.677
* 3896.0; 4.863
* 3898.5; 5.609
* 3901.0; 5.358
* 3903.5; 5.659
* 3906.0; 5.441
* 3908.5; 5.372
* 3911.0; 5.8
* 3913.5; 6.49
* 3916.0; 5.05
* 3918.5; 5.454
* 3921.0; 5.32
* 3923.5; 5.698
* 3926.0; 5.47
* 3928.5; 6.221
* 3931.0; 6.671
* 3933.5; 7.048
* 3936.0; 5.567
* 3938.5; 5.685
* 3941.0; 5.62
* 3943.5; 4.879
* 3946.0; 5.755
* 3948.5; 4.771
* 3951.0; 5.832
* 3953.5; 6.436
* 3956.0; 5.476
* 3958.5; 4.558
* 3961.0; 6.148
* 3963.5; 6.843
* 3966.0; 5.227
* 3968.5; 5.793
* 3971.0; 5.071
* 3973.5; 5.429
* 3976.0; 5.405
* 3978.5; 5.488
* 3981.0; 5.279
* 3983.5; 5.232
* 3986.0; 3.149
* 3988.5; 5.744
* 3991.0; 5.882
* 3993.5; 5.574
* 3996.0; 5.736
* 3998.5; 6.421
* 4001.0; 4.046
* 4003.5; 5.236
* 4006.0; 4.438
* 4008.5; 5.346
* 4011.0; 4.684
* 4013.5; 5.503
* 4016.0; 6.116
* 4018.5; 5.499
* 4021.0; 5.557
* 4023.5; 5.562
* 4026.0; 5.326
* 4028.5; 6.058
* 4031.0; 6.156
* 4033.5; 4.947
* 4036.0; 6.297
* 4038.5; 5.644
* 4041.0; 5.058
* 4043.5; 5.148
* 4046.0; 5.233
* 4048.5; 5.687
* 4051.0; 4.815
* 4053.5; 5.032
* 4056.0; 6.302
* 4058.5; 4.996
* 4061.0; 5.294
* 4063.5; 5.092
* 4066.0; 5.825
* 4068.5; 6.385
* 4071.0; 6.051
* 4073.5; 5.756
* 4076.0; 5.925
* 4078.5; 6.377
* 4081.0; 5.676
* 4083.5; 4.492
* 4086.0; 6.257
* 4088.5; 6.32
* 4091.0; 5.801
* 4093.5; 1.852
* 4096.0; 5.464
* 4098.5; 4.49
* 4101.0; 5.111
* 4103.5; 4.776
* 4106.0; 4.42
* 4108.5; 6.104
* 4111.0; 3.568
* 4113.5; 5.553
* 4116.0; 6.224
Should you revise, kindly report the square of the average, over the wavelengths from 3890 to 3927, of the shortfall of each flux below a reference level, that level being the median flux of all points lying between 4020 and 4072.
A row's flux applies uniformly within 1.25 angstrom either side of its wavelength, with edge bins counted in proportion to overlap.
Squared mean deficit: 0.02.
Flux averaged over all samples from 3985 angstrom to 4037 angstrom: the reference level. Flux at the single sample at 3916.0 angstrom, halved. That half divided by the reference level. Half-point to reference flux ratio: 0.468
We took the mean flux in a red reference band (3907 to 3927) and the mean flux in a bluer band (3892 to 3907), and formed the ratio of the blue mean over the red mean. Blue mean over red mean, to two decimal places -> 0.94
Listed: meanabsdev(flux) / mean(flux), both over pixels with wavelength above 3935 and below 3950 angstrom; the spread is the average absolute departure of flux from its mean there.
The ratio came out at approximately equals 0.069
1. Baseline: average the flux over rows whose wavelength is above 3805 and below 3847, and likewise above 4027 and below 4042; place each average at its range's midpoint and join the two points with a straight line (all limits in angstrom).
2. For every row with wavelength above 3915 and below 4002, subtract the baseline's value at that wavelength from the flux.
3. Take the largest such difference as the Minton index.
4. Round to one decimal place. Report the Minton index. 1.3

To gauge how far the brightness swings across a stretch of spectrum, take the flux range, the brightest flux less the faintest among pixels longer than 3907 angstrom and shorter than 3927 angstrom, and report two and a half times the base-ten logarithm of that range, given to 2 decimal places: 0.40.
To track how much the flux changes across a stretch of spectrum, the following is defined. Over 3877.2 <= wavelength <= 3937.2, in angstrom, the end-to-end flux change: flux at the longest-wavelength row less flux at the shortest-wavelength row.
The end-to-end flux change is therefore 0.2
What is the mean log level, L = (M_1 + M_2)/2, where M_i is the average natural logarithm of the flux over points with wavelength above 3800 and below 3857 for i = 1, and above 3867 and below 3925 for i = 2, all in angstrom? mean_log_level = 1.73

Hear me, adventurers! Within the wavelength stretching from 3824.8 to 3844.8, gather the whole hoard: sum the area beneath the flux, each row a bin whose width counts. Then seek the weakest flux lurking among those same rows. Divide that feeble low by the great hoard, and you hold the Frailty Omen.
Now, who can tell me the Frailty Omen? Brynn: 0.0461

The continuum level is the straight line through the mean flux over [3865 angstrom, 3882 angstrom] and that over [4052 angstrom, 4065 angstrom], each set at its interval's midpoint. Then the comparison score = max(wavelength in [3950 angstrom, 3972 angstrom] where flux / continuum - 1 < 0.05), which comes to 3971.0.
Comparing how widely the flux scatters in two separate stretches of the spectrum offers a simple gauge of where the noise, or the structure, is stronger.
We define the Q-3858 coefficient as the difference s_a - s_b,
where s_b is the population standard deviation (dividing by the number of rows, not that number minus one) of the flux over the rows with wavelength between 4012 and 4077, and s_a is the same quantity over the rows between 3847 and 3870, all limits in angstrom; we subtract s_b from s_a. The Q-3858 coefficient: 0.10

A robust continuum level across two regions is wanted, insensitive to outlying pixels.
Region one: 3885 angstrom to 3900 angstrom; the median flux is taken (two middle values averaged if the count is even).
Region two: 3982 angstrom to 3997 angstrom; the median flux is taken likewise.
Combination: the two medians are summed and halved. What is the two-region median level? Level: 5.23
